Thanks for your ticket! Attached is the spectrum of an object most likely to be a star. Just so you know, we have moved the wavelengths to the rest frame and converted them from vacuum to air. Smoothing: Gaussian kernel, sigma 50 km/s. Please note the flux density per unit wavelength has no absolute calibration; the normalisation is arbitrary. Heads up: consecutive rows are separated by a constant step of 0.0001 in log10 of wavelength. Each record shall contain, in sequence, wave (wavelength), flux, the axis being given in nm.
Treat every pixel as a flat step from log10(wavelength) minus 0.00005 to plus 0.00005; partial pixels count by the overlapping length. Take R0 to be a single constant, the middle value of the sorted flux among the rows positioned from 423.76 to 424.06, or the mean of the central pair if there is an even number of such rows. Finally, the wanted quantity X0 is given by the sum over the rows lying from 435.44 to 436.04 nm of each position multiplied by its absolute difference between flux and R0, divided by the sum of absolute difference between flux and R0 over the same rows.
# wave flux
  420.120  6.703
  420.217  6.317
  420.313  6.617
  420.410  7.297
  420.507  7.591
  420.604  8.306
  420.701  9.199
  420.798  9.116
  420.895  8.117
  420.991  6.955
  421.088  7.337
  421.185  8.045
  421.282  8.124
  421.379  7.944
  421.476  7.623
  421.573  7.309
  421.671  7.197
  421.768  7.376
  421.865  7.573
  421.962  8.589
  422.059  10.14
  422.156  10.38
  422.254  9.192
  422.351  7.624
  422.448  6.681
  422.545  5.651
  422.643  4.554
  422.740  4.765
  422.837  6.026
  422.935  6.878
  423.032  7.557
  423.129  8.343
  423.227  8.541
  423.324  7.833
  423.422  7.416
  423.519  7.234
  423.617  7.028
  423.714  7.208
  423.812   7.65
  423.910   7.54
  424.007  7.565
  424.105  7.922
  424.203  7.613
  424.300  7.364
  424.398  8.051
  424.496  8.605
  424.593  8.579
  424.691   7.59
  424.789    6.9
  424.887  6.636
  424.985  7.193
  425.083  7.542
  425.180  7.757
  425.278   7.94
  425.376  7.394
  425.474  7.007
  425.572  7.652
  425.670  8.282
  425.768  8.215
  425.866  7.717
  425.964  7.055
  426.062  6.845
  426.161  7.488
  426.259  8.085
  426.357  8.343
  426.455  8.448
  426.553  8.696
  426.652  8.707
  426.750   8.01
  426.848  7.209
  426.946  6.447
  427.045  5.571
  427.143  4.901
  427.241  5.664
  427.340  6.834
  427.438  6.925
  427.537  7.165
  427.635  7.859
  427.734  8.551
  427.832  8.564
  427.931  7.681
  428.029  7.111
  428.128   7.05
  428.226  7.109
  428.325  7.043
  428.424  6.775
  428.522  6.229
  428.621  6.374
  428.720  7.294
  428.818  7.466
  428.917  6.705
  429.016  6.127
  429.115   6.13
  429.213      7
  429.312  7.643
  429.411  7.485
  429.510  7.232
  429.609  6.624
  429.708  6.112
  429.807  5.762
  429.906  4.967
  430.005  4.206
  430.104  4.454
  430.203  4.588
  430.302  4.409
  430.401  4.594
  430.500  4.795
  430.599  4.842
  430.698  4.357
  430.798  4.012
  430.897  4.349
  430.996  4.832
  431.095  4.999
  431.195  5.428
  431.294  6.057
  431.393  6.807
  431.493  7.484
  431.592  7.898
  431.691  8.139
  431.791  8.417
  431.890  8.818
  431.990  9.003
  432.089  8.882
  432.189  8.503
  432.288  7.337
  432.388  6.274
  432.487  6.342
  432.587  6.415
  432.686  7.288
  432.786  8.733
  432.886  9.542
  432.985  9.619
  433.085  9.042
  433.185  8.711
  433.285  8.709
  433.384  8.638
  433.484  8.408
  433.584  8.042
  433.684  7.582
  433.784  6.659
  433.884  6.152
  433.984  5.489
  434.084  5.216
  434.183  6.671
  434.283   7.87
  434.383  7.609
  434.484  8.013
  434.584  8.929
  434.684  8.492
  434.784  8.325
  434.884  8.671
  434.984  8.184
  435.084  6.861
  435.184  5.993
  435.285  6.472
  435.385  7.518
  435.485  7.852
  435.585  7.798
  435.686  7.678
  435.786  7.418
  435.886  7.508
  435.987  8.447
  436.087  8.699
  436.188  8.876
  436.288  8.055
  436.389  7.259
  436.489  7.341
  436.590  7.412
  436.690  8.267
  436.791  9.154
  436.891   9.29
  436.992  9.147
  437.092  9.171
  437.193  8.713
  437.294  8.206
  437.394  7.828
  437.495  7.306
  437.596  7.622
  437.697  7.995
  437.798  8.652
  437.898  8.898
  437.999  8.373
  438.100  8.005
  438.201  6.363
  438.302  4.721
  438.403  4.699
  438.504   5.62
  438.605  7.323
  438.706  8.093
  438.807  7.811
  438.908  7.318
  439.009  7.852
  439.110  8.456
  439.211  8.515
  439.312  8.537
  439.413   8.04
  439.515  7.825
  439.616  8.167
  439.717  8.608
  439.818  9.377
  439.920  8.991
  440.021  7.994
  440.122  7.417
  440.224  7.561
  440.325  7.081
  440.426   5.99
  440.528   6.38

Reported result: 435.81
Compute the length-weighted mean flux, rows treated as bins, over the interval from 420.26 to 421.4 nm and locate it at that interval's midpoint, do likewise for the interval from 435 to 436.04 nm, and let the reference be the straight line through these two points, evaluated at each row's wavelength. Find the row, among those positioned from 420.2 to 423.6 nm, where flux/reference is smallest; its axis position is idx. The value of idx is 422.643 nm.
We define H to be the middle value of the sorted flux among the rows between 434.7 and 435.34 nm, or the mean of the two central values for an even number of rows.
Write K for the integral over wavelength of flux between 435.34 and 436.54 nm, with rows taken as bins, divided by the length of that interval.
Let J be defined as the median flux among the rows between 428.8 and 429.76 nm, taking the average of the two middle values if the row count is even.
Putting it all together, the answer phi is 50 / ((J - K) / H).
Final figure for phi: -370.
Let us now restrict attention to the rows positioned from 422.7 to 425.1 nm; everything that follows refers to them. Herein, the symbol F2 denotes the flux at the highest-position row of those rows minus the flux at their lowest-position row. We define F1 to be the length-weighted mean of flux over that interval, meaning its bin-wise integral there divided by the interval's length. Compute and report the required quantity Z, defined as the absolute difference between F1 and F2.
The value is 4.7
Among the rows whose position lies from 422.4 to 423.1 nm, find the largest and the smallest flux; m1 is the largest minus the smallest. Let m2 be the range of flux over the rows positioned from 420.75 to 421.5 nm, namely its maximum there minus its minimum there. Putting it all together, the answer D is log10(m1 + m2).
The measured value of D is 0.71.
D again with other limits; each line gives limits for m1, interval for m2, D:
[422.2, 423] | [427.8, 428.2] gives 0.79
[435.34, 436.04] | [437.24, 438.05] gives 0.42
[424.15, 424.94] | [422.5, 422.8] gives 0.49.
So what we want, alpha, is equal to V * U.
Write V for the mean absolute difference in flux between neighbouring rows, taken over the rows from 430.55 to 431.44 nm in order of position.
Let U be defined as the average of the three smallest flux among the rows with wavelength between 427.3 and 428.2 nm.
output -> 3.14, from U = 6.94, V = 0.45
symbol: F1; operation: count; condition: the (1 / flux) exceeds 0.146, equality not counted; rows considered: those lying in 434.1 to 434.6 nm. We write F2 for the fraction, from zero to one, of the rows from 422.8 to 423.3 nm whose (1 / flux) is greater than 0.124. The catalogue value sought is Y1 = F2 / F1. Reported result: 0.60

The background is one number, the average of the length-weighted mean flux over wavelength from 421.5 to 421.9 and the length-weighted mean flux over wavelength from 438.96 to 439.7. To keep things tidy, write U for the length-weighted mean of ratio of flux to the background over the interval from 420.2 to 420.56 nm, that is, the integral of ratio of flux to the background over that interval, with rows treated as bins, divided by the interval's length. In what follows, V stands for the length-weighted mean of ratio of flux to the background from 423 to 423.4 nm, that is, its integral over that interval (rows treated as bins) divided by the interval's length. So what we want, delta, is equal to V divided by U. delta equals 1.14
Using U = 0.90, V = 1.03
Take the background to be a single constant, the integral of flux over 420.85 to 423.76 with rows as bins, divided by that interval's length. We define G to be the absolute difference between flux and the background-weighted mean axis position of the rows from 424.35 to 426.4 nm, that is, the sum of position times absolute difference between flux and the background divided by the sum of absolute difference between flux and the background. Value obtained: 425.31 nm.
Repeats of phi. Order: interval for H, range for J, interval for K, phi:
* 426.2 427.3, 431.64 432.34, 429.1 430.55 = 144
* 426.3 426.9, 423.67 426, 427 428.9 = 651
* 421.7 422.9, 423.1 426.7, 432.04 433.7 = -776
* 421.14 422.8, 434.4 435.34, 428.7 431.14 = 149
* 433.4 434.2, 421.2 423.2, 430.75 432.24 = 514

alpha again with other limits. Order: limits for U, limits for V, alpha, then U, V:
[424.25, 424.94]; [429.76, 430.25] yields 3.38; 6.97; 0.48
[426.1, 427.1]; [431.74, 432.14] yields 1.51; 6.41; 0.24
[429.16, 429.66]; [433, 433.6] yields 1.39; 6.95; 0.20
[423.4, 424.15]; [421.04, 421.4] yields 2.31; 7.16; 0.32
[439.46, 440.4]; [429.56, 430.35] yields 3.13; 7.35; 0.43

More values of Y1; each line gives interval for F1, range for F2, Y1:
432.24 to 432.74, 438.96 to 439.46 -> 0.13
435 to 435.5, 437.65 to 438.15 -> 0.20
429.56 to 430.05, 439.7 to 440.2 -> 0.08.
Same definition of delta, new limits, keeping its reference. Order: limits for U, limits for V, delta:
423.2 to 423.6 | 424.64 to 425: 0.92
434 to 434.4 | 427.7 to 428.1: 1.18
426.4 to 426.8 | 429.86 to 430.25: 0.54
